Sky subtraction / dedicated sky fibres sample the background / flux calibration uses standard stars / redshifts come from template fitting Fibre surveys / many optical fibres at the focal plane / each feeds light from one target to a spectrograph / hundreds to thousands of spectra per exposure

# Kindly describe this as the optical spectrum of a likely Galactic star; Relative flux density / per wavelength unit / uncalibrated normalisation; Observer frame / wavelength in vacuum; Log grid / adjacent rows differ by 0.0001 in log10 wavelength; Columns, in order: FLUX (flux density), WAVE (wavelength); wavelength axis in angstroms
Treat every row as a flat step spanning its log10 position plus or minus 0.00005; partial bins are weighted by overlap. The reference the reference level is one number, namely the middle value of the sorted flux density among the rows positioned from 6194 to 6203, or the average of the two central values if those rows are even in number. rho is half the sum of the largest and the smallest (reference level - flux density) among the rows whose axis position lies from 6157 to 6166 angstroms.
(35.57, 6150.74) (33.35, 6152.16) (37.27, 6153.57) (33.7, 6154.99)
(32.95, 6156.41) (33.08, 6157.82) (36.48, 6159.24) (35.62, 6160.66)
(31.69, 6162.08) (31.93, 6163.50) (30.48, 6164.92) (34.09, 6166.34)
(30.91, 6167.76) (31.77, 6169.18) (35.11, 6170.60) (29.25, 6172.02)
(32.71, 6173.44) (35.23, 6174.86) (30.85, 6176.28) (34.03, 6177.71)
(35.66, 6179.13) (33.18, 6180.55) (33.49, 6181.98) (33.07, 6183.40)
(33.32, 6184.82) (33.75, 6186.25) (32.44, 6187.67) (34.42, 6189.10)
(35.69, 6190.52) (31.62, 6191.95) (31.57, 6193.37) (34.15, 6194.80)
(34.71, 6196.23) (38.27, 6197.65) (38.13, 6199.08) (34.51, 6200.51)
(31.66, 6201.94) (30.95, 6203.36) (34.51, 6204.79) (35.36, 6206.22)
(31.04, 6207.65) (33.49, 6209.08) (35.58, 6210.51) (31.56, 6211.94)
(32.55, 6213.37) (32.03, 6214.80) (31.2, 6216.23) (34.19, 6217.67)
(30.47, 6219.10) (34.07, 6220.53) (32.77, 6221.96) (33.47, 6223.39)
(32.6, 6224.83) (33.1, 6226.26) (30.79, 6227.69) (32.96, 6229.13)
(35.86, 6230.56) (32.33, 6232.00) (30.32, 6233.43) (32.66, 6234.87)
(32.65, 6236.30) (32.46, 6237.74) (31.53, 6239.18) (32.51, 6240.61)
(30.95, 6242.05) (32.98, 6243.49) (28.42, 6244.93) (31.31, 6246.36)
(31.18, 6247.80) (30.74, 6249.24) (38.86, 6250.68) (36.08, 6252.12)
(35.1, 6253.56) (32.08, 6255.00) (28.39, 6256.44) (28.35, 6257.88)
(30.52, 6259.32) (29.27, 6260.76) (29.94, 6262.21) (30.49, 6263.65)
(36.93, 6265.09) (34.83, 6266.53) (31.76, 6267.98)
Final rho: 1.1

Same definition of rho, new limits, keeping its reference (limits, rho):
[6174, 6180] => 1.4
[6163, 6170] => 2.3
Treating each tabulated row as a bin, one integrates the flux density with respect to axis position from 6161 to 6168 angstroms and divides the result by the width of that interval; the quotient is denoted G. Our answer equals 32.1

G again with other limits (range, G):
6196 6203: 35.3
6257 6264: 29.6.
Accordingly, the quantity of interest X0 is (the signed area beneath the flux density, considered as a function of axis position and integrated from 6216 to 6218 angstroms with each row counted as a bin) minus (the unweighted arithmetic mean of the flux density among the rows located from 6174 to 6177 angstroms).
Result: 32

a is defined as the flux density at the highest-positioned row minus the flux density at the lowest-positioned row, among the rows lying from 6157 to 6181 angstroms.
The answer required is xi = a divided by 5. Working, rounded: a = 0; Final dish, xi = 0.0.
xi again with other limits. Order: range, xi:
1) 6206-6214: -0.6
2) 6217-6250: -0.7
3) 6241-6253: 1.0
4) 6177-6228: -0.6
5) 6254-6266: 1.0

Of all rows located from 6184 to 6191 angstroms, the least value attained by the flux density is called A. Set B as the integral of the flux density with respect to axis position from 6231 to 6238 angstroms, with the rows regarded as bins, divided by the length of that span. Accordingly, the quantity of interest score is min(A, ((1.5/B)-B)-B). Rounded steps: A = 32.44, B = 32.2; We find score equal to -64.3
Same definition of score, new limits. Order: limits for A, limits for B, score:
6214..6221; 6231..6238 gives -64.3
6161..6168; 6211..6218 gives -64.5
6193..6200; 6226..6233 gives -65.8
